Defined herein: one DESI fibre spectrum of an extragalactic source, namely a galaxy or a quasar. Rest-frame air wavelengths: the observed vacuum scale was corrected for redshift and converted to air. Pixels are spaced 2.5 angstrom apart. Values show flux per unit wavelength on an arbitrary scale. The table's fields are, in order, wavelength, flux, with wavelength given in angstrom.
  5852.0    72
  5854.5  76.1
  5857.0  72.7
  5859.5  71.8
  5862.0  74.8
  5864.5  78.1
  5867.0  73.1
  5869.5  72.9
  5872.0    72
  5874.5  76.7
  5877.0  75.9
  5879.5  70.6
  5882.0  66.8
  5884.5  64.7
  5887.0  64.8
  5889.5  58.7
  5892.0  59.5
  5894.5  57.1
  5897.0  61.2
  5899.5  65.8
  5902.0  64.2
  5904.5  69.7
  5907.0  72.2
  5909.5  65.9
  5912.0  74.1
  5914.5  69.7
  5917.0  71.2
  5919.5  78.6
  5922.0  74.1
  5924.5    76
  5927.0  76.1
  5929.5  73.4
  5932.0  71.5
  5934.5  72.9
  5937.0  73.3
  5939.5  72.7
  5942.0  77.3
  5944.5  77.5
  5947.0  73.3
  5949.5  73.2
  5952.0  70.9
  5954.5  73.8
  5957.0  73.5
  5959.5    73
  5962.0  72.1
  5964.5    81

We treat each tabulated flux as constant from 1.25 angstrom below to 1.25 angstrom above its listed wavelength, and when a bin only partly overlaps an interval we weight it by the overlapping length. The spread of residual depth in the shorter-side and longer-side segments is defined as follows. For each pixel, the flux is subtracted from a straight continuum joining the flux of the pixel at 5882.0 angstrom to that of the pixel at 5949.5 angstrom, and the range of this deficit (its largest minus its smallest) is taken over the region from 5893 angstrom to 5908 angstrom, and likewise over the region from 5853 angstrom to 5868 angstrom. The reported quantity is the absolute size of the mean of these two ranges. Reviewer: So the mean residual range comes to 10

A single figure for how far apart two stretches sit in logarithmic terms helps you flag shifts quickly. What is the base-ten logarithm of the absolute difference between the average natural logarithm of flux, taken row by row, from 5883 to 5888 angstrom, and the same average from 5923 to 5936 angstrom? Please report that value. -0.9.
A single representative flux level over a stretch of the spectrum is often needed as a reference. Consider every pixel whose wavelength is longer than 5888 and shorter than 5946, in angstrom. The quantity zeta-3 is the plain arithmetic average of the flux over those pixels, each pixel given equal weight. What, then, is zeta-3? 70.1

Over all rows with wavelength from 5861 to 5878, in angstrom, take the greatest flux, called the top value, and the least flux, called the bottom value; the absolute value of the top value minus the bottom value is 6.1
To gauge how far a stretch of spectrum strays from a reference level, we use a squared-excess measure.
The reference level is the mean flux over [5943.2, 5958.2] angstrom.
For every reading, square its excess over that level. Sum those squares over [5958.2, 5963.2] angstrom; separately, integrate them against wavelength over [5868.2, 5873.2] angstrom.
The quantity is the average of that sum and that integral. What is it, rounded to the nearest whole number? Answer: 6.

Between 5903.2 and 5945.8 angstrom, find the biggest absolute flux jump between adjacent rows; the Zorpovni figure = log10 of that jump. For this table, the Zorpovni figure 0.91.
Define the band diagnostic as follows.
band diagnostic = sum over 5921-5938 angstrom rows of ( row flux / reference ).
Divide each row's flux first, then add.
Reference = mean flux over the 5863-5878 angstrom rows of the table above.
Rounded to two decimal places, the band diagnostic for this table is 6.92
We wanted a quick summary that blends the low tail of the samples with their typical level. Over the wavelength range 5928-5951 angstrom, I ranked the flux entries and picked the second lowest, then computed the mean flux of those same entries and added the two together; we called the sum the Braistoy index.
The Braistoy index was 147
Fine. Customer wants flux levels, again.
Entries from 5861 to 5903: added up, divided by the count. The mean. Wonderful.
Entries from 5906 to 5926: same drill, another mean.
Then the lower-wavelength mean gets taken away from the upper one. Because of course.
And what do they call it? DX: 4.7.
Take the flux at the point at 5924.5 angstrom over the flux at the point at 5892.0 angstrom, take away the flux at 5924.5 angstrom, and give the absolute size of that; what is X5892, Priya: 75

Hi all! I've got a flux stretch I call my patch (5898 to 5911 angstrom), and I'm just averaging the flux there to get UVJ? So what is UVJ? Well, 67.6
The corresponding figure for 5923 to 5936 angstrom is 74.0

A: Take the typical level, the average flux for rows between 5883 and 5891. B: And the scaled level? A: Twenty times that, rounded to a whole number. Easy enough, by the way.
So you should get 1255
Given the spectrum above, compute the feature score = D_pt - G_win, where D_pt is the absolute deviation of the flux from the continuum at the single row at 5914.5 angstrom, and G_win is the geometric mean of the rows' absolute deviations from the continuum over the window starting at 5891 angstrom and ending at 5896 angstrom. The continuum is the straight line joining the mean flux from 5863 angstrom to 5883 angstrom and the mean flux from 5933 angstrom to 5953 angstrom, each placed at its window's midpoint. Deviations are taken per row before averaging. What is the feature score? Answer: -11.2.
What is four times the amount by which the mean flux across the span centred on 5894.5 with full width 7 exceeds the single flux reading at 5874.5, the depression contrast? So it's -70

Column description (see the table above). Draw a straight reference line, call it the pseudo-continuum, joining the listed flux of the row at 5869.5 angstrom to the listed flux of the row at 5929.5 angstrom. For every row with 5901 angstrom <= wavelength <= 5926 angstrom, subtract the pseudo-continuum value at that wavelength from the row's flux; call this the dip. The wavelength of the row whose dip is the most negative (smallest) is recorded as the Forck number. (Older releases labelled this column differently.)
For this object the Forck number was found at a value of 5902.0 angstrom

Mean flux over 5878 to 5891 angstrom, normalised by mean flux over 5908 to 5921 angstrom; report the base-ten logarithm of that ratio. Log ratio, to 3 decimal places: -0.043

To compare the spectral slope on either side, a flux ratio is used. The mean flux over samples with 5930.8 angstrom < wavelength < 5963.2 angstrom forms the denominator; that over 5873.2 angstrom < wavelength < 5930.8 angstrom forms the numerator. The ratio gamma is 0.94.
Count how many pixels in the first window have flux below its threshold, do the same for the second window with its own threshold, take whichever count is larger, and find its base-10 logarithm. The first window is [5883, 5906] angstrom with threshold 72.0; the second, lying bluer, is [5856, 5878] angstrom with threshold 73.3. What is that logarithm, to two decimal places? 0.95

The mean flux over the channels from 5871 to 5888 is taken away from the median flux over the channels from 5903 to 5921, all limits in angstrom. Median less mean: 1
